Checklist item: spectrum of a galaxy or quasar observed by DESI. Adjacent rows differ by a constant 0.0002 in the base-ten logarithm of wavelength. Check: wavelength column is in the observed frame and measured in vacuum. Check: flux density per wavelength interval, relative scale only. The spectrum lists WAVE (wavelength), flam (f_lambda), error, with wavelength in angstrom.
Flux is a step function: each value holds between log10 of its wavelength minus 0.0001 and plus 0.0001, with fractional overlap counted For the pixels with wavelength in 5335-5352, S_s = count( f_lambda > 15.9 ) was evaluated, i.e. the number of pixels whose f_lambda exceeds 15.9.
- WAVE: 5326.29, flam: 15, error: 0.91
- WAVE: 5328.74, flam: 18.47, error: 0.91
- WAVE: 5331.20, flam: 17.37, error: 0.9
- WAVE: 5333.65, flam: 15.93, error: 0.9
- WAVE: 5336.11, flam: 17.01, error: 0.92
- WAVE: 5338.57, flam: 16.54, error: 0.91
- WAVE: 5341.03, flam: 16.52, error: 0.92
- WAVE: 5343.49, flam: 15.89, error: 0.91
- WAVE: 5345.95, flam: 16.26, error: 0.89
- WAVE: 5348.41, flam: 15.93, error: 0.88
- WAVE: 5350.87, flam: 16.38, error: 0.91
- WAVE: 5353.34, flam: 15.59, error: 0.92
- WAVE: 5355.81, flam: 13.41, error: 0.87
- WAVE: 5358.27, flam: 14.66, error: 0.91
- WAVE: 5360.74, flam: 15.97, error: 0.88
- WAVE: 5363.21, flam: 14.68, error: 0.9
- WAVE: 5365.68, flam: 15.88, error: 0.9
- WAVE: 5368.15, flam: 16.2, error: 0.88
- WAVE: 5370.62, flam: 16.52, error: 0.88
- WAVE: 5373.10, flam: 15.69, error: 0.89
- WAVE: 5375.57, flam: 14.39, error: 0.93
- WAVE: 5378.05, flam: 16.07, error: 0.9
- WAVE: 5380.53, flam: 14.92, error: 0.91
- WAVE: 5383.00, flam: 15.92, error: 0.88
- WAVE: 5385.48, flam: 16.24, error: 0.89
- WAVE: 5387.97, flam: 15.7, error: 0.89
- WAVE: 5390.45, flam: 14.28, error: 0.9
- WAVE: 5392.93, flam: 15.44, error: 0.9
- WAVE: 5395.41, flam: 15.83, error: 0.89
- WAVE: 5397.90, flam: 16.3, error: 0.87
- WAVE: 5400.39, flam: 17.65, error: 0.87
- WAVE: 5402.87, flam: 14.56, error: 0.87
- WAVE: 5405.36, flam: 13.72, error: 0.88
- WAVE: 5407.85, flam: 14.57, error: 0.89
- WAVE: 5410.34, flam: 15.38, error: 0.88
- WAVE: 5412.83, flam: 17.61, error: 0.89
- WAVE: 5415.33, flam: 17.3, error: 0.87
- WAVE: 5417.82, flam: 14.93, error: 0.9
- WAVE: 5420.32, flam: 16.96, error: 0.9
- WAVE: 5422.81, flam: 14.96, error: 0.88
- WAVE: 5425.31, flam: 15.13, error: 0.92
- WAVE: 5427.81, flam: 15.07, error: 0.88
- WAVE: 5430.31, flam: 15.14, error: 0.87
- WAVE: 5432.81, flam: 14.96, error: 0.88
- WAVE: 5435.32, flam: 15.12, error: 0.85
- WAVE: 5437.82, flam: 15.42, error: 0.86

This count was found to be 6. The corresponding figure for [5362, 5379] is 3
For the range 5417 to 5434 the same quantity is 1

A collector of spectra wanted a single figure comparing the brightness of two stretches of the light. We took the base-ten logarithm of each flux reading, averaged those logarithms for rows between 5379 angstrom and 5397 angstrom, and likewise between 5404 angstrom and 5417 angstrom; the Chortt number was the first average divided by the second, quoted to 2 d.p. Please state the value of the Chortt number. 1.00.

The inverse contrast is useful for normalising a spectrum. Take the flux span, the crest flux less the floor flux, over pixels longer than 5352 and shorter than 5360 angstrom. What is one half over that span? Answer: 0.23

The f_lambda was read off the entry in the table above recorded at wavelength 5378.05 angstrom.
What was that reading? 16.07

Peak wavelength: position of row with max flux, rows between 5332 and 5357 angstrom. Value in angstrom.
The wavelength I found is 5336.11 angstrom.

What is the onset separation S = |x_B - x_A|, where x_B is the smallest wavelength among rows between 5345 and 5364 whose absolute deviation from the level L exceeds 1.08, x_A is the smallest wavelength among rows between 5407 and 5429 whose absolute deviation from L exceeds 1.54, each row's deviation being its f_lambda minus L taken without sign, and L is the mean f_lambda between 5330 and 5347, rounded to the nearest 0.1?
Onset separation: 52.0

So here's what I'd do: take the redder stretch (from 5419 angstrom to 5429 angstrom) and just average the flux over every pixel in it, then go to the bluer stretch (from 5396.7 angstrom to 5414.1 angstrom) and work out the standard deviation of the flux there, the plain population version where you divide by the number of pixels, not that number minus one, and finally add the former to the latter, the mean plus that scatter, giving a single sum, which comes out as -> 17.0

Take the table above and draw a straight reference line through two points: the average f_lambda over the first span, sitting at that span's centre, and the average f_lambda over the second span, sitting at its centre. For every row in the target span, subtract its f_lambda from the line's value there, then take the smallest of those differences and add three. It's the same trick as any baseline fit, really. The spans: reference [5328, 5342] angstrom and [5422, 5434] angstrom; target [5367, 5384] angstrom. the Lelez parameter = 2.7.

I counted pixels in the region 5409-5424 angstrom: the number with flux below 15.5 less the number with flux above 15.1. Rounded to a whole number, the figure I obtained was -1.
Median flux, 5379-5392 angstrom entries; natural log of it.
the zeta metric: 2.75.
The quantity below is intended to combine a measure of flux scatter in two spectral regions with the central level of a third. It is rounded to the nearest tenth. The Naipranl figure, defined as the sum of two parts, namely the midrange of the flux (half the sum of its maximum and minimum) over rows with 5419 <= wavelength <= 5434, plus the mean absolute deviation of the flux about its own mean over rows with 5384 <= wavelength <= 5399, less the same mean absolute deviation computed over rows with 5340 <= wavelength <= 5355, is 16.2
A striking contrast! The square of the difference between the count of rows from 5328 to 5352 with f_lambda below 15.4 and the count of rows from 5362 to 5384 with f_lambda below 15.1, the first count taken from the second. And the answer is 9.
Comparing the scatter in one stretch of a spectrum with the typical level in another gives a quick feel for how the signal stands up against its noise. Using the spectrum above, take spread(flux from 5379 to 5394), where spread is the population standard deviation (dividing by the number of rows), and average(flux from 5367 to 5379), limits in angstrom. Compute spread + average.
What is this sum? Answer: 16.4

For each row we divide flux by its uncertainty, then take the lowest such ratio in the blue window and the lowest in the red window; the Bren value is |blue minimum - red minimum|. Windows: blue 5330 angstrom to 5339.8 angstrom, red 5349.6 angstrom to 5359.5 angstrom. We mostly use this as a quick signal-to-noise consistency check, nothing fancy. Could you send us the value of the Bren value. 2.3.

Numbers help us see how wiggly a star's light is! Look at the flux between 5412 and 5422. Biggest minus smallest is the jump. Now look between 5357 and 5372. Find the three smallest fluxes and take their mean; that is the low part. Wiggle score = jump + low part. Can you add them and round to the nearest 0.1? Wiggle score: 17.8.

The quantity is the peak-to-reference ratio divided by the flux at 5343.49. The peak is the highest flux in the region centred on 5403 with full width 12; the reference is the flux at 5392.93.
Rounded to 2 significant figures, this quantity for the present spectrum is 0.072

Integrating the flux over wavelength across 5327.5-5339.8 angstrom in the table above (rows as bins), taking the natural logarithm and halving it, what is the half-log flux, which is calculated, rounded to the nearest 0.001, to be 2.673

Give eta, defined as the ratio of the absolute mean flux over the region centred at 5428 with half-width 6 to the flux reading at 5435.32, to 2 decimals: 1.00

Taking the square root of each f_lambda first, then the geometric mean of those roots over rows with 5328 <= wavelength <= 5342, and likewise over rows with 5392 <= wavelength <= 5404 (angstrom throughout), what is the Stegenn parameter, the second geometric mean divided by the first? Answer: 0.97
